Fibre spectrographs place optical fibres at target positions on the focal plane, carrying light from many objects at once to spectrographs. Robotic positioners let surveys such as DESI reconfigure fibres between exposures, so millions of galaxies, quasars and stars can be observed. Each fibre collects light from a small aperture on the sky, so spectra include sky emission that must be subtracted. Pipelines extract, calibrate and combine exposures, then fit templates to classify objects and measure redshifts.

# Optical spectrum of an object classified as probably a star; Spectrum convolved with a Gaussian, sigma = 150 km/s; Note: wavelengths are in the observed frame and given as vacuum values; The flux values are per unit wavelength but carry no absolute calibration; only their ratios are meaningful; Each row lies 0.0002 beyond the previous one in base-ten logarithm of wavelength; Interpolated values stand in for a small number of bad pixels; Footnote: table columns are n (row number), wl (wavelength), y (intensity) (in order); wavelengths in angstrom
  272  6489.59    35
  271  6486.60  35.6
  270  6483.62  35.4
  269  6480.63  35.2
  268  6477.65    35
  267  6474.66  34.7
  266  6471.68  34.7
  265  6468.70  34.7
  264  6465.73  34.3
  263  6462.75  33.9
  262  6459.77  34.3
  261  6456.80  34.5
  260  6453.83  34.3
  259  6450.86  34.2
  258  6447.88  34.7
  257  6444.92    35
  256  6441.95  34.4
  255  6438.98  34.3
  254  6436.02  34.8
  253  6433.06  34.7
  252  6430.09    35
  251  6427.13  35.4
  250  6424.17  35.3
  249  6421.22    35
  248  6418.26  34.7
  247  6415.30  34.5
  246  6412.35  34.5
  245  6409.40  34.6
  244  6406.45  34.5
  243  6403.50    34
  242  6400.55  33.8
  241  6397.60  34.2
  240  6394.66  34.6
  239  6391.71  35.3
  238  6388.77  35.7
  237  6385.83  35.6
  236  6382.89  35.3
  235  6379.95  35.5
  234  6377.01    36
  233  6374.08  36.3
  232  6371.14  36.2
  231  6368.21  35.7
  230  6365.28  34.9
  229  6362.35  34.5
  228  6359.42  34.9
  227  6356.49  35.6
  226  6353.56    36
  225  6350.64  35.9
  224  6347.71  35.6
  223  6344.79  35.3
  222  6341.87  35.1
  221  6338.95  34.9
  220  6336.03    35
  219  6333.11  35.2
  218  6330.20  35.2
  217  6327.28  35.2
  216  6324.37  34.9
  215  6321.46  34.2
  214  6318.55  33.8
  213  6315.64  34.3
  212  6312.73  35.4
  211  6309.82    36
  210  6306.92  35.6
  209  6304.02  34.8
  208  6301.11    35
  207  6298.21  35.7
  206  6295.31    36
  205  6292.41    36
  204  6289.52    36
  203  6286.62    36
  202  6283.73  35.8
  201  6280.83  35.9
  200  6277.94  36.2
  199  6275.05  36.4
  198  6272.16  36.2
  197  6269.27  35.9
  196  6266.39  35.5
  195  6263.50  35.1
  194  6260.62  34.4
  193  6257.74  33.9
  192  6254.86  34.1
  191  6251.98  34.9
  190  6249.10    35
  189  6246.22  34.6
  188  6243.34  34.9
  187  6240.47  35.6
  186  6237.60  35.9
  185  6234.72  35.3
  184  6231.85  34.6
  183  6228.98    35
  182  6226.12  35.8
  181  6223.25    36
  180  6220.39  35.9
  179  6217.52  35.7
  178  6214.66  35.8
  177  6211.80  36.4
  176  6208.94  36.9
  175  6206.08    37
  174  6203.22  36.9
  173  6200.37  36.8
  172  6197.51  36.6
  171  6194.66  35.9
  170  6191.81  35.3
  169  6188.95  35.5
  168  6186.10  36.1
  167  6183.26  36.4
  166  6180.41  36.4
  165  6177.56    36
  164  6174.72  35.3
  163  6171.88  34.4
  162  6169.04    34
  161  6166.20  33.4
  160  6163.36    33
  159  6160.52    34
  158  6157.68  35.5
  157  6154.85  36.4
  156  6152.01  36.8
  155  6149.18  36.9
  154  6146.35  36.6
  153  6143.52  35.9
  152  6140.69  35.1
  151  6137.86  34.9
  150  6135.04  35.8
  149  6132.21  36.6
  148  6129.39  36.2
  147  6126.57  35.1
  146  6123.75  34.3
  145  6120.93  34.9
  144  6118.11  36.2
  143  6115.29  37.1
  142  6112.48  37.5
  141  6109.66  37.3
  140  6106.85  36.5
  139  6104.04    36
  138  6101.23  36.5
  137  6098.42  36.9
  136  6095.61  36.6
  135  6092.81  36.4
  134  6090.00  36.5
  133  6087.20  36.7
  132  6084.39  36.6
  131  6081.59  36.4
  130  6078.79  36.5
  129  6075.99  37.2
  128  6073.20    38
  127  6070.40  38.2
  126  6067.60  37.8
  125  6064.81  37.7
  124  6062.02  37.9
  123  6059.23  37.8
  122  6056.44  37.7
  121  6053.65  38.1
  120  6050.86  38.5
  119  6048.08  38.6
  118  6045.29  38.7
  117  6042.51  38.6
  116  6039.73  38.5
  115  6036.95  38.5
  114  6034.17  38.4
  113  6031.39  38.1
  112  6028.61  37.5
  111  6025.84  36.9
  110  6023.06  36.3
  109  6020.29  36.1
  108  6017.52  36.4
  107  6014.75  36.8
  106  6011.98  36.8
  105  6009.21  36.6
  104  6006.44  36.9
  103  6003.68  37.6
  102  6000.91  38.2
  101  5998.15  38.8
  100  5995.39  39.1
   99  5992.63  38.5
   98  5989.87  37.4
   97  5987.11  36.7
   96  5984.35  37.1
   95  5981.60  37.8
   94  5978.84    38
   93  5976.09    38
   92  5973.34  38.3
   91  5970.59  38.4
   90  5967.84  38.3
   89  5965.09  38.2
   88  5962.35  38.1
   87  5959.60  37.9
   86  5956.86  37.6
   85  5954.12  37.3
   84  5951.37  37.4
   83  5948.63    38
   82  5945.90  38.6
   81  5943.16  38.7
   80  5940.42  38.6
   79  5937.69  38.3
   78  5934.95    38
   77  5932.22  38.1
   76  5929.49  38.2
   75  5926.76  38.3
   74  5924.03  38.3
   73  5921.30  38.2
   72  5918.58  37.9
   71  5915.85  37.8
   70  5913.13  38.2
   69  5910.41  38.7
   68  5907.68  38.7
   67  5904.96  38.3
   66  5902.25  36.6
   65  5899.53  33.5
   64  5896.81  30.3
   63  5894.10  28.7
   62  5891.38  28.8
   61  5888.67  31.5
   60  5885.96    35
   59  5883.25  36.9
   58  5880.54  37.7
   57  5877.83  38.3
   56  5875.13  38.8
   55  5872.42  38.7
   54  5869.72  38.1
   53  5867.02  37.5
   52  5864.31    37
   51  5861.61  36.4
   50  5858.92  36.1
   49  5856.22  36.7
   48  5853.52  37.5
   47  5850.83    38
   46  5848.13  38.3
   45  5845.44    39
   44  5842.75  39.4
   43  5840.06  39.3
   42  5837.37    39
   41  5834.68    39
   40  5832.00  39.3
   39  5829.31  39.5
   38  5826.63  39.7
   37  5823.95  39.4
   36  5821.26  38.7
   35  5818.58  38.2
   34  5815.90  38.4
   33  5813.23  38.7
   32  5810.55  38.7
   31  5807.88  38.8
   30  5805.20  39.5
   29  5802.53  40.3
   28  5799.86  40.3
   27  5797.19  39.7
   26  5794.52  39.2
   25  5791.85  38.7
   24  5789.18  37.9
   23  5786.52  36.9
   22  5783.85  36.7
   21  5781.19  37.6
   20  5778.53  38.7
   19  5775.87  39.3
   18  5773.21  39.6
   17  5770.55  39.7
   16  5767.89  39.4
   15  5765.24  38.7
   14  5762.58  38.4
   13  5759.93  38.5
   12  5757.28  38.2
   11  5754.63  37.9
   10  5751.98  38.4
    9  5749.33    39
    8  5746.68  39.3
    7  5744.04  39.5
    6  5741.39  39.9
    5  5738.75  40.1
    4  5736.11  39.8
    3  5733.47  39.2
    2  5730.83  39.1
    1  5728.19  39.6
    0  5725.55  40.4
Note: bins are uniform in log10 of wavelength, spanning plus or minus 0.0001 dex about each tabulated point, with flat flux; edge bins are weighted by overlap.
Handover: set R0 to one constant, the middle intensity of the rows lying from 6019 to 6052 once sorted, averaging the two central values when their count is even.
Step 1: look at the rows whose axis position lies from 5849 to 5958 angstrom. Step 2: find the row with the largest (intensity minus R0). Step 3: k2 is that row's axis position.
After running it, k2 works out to 5875.13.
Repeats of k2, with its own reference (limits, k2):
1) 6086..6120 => 6112.48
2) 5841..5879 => 5842.75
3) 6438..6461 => 6444.92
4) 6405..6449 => 6427.13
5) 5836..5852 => 5842.75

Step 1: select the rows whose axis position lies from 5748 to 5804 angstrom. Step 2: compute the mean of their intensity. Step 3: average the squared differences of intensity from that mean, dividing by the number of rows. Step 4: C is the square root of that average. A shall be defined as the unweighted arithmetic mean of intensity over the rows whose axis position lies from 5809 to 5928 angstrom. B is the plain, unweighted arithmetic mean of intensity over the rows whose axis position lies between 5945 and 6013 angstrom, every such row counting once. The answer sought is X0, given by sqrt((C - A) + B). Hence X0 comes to 1.2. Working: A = 37.3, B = 37.8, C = 1.0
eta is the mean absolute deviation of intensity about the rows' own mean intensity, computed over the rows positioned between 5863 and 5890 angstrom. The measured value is 1.49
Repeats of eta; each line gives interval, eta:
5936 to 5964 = 0.41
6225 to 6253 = 0.39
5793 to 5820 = 0.62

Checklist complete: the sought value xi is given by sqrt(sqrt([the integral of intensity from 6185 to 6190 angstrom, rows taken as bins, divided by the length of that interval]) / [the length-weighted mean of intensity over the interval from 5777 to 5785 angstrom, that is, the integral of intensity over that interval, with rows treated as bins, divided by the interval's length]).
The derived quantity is 0.398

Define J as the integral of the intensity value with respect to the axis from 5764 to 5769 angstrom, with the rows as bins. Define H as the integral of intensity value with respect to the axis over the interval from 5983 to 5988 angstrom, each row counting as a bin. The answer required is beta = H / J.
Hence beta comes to 0.94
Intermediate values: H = 184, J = 195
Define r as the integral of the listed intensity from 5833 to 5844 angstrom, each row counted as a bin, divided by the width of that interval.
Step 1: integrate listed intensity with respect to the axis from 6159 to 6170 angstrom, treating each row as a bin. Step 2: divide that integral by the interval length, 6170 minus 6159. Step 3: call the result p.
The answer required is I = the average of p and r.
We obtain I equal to 36.4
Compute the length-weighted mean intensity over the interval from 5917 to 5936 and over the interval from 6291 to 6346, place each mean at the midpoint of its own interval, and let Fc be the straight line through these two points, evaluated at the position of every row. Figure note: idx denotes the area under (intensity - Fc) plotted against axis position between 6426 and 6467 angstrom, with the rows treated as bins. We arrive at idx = 16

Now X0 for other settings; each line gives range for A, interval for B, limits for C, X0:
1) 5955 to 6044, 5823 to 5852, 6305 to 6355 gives 1.4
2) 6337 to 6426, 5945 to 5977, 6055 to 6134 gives 2.0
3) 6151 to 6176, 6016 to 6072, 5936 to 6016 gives 1.9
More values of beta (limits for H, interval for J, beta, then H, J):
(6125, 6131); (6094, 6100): 0.97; 214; 221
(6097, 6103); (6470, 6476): 1.06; 220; 208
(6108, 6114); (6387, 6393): 1.05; 224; 213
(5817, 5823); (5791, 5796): 1.18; 231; 195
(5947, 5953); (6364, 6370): 1.07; 226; 212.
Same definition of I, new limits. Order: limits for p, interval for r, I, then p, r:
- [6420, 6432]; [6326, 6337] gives 35.2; 35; 35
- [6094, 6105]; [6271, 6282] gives 36.4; 37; 36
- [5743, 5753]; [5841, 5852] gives 38.9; 39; 39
